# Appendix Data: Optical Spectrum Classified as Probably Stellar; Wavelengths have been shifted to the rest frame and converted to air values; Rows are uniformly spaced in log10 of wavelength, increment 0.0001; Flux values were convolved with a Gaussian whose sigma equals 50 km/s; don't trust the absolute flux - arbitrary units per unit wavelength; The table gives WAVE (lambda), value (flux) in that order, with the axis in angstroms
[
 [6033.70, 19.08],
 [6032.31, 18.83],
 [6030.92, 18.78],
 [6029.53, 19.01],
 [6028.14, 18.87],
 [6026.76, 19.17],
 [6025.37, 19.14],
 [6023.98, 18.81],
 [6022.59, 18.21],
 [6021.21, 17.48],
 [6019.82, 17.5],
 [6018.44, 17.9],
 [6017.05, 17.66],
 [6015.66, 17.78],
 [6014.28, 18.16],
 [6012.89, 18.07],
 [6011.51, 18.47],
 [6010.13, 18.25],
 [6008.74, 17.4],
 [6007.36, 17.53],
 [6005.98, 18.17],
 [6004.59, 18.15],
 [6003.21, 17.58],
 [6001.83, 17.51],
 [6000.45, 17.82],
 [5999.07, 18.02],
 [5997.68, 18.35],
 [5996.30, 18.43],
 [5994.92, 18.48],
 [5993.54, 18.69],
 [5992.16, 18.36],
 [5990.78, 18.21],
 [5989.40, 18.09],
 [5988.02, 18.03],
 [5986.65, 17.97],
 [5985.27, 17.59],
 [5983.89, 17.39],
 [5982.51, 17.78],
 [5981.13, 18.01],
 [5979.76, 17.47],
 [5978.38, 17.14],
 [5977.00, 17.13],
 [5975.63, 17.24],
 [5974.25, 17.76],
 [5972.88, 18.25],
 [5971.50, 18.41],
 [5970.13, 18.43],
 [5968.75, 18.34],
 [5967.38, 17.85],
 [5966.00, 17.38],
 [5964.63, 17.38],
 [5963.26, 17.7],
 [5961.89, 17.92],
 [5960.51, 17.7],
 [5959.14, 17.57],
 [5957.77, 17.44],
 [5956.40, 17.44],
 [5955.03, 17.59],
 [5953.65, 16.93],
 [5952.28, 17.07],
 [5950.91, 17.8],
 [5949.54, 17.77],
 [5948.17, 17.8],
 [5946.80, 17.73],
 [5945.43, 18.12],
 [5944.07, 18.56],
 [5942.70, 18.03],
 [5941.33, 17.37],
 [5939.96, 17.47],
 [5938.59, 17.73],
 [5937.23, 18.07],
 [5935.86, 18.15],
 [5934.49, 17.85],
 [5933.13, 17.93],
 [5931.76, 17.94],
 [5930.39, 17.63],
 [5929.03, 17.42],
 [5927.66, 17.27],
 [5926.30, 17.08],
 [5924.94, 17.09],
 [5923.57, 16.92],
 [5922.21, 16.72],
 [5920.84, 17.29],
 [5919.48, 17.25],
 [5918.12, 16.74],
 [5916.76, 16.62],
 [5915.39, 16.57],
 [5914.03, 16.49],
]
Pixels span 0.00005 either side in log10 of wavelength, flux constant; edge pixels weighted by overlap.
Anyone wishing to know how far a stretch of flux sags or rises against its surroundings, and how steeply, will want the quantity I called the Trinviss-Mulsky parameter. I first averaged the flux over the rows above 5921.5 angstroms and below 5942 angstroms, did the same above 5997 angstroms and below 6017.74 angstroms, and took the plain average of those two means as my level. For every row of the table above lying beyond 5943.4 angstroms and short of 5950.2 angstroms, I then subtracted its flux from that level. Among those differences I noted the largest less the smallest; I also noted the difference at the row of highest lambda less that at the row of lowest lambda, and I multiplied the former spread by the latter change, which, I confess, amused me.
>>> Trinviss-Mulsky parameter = 0.66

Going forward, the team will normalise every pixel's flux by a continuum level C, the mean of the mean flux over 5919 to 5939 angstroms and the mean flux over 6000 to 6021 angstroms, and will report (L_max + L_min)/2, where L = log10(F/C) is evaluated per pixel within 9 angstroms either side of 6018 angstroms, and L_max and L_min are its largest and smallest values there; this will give 0.015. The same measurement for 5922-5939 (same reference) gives -0.006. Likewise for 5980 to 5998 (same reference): 0.009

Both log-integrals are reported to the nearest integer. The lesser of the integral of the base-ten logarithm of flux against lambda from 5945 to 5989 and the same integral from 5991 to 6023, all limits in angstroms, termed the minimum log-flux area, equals 40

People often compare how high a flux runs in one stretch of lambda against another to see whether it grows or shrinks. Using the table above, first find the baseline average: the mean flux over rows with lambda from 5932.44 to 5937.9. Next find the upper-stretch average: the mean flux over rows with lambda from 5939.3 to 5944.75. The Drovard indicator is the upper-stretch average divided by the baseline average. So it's 0.99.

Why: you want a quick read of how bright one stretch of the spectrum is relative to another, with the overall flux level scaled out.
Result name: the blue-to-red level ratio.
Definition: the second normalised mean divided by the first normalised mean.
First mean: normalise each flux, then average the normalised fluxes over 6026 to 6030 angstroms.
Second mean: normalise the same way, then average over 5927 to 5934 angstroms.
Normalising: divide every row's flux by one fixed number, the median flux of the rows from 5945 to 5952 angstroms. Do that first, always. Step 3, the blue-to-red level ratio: 0.93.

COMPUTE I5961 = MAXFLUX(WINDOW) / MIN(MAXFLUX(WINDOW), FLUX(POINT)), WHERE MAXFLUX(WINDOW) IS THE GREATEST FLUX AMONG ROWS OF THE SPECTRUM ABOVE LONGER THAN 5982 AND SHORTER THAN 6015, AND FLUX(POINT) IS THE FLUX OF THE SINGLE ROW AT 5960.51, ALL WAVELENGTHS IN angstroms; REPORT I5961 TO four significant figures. 1.056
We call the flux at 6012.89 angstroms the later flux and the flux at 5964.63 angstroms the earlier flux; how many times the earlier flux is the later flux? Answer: 1.04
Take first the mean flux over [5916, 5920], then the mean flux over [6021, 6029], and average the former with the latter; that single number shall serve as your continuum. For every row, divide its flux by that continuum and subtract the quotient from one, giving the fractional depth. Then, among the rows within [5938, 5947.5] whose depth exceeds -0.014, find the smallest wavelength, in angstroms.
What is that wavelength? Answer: 5938.59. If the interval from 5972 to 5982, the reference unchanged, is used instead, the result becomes 5974.25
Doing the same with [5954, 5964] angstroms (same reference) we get 5955.03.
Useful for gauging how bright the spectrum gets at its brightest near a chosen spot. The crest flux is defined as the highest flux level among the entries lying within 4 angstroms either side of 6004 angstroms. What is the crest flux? 18.17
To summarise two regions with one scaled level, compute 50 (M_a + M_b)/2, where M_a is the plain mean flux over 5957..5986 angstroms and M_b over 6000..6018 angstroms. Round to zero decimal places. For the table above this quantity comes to 890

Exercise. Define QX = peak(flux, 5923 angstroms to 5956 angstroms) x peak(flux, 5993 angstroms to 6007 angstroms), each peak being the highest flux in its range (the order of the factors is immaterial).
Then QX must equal 347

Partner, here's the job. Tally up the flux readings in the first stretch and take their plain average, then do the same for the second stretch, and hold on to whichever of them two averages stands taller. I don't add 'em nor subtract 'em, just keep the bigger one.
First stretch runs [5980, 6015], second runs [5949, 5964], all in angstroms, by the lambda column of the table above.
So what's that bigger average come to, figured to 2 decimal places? 18.02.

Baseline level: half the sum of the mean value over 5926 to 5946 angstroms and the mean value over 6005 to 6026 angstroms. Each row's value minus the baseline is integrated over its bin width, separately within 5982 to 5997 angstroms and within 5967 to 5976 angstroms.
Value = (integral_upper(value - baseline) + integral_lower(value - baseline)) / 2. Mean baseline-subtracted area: 2.1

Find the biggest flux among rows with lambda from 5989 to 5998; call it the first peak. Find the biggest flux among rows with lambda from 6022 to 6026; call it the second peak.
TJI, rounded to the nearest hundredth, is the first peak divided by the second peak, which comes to 0.98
